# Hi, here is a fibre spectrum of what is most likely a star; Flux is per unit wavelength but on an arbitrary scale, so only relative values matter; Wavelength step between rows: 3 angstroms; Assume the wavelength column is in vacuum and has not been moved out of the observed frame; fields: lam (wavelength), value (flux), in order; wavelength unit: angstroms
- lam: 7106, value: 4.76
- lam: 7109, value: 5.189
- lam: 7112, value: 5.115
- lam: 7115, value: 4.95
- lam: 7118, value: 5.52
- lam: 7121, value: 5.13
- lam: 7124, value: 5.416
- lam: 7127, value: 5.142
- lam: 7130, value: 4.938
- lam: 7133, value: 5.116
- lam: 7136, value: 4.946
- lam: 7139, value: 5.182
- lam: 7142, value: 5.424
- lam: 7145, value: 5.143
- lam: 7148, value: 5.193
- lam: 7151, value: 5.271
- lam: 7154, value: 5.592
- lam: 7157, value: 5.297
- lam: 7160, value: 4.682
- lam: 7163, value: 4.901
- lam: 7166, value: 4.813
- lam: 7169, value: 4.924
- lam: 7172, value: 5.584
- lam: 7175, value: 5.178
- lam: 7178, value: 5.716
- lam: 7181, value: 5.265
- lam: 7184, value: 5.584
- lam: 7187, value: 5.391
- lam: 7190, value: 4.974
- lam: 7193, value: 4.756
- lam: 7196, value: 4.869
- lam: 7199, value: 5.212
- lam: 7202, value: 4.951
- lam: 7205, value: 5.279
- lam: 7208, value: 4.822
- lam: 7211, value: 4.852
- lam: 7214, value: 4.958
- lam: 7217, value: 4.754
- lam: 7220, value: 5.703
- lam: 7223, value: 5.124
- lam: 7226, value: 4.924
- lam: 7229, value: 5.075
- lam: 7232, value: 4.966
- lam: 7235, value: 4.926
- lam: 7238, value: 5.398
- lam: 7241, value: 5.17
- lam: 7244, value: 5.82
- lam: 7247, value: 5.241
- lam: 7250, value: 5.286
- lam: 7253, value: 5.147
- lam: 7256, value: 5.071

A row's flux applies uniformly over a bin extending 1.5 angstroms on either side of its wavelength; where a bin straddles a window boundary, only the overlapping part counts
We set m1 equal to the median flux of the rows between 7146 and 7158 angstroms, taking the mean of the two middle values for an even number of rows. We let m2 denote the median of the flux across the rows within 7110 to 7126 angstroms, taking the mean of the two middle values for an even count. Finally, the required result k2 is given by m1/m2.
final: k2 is 1.03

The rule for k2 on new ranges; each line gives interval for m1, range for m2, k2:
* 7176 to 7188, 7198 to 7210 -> 1.08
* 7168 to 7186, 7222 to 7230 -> 1.07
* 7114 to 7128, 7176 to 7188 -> 0.94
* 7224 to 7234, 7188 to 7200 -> 1.01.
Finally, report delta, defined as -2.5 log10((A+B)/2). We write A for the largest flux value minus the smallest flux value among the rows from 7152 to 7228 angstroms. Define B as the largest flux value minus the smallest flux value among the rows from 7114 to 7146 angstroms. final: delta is 0.23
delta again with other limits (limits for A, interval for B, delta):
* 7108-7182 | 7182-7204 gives 0.08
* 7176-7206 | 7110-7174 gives 0.07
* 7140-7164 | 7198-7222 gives 0.08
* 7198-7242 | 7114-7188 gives 0.01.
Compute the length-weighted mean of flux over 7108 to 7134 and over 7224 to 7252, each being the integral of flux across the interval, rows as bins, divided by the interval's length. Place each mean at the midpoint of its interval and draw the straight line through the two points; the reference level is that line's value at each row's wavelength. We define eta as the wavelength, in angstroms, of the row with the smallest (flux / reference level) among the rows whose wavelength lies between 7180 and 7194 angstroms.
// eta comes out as 7193 angstroms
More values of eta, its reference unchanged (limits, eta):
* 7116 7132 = 7130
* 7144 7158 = 7145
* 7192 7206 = 7193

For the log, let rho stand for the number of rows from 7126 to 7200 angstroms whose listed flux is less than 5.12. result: 10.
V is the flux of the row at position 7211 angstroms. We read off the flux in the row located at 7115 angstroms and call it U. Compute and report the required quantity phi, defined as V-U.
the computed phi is -0.10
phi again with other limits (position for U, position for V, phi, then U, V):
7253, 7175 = 0.03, 5.147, 5.178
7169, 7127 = 0.22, 4.924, 5.142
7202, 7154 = 0.64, 4.951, 5.592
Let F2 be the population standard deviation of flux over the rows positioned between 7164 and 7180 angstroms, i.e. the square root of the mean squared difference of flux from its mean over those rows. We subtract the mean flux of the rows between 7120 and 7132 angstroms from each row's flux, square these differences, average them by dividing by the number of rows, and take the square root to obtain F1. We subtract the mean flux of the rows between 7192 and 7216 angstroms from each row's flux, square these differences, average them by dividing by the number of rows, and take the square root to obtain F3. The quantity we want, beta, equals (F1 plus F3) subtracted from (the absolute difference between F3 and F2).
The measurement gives -0.17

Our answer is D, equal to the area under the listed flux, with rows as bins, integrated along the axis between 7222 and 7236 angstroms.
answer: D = 70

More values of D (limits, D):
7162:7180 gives 94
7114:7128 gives 73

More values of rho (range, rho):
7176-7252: 12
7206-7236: 8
